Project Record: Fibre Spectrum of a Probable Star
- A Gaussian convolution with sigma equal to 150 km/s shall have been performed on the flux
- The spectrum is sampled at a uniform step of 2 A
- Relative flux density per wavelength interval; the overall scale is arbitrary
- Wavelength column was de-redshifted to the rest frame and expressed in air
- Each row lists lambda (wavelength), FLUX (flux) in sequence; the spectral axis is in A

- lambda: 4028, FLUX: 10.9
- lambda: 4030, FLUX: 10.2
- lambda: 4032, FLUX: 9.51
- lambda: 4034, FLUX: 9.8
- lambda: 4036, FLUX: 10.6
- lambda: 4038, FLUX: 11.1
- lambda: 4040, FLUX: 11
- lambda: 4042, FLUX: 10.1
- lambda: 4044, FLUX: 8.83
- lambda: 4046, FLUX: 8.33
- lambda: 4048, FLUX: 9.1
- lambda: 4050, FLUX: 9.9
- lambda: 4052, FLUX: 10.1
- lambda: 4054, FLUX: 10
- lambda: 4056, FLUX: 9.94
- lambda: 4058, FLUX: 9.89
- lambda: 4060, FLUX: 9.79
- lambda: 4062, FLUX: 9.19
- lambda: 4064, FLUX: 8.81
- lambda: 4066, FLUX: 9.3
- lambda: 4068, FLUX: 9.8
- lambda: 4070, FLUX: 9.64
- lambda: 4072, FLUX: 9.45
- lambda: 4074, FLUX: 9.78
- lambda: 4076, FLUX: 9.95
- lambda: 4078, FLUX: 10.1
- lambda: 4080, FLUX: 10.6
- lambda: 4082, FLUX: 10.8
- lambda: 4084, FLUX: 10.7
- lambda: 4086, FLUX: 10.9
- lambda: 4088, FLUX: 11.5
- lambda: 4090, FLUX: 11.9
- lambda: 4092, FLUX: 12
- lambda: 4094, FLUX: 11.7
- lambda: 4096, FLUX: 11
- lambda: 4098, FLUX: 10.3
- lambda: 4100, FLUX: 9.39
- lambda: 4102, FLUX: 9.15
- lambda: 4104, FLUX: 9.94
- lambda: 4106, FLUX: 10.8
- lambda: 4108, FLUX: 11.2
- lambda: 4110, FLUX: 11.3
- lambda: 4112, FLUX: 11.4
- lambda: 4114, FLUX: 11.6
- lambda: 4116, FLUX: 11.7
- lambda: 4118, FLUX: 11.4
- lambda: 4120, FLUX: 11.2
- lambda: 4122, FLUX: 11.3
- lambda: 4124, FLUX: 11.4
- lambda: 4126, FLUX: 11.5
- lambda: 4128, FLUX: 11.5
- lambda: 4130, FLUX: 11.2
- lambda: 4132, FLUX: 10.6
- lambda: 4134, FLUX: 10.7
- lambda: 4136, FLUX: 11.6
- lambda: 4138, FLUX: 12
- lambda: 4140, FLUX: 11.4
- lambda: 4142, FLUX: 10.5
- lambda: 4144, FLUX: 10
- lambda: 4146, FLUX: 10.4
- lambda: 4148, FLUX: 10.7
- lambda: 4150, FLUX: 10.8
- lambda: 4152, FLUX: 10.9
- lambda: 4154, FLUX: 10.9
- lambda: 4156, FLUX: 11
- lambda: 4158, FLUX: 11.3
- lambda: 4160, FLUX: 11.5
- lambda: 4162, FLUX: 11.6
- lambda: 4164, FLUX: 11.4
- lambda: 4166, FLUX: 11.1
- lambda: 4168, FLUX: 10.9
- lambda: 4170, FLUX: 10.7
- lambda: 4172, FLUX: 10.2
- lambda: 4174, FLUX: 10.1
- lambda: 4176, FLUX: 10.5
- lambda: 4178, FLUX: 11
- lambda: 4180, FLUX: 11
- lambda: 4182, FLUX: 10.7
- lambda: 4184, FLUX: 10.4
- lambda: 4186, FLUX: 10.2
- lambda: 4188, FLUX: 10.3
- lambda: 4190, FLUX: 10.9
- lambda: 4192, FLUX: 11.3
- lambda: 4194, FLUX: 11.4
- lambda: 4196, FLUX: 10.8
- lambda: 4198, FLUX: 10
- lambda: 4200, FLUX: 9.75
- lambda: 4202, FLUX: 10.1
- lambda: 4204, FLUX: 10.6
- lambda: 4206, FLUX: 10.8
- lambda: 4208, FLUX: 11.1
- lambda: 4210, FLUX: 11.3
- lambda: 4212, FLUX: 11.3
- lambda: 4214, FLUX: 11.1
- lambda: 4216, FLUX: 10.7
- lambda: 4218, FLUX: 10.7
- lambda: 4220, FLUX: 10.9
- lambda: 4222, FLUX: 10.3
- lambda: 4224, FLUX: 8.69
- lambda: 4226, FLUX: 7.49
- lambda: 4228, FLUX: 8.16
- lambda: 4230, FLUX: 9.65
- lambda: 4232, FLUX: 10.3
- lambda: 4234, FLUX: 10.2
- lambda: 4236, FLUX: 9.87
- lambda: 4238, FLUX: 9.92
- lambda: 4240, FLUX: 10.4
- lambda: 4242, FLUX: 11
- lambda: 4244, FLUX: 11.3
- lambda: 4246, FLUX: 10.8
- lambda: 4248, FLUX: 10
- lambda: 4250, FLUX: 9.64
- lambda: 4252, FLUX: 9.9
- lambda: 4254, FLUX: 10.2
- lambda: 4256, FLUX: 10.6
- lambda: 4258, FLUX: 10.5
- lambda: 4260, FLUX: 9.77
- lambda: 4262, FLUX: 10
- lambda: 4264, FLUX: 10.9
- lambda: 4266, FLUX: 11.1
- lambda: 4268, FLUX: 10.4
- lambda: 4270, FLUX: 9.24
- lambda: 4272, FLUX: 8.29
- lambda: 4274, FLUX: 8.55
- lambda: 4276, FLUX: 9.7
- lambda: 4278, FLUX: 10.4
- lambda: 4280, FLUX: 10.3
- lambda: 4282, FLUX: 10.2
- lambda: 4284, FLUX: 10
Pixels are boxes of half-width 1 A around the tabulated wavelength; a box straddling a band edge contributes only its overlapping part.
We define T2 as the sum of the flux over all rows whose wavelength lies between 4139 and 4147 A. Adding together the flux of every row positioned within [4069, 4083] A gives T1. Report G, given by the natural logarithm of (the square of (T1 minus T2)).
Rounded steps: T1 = 70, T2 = 42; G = 6.7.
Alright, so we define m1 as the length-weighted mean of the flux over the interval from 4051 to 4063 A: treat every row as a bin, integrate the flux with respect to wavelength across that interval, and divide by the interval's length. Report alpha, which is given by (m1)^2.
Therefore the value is 96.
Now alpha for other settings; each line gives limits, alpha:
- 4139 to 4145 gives 113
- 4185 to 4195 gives 117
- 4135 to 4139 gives 139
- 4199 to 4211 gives 113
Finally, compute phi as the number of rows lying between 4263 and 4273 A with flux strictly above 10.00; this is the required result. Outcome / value 3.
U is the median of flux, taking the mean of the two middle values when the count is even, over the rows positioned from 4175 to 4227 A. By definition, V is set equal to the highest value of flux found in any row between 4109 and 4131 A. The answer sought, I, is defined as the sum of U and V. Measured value 22.4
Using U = 10.7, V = 11.7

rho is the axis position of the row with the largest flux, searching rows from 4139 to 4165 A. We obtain 4162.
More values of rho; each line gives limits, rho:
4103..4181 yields 4138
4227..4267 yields 4244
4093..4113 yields 4094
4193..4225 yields 4194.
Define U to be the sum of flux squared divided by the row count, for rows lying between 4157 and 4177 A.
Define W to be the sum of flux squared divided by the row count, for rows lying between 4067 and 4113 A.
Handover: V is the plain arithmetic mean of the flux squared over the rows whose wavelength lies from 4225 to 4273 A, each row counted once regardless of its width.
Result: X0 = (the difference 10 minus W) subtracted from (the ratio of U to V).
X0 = 104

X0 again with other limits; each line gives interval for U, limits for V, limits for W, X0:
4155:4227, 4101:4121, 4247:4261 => 93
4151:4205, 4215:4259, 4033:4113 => 97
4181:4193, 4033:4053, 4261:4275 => 88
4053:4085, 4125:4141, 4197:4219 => 105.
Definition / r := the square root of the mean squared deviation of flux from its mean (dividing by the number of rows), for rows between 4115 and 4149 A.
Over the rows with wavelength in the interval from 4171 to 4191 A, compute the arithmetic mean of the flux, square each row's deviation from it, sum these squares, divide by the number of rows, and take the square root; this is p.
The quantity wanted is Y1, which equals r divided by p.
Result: 1.60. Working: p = 0.33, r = 0.53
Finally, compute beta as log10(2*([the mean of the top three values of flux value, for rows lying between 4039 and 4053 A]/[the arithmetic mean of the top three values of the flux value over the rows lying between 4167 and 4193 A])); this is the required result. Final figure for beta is 0.27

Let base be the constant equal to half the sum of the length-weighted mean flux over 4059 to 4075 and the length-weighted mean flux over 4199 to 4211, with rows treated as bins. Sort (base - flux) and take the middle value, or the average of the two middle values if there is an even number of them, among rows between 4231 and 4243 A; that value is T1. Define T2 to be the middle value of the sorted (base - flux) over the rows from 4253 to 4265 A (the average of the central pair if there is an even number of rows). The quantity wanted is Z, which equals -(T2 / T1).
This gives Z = -1.47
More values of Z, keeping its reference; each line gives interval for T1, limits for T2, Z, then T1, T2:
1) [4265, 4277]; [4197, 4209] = 0.55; 0.57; -0.3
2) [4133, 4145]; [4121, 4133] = -1.30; -1.01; -1.3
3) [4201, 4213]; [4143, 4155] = -0.78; -0.91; -0.7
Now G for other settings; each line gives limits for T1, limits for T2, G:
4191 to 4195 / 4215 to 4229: 7.6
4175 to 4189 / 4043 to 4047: 8.1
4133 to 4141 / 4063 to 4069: 5.8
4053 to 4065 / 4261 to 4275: 4.8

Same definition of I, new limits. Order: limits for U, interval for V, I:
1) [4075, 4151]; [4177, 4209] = 22.5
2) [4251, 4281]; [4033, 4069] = 21.3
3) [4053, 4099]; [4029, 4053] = 21.1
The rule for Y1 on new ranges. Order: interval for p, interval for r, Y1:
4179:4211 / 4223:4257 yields 1.97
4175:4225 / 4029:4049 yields 1.50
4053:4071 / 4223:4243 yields 2.74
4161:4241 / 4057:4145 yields 1.05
